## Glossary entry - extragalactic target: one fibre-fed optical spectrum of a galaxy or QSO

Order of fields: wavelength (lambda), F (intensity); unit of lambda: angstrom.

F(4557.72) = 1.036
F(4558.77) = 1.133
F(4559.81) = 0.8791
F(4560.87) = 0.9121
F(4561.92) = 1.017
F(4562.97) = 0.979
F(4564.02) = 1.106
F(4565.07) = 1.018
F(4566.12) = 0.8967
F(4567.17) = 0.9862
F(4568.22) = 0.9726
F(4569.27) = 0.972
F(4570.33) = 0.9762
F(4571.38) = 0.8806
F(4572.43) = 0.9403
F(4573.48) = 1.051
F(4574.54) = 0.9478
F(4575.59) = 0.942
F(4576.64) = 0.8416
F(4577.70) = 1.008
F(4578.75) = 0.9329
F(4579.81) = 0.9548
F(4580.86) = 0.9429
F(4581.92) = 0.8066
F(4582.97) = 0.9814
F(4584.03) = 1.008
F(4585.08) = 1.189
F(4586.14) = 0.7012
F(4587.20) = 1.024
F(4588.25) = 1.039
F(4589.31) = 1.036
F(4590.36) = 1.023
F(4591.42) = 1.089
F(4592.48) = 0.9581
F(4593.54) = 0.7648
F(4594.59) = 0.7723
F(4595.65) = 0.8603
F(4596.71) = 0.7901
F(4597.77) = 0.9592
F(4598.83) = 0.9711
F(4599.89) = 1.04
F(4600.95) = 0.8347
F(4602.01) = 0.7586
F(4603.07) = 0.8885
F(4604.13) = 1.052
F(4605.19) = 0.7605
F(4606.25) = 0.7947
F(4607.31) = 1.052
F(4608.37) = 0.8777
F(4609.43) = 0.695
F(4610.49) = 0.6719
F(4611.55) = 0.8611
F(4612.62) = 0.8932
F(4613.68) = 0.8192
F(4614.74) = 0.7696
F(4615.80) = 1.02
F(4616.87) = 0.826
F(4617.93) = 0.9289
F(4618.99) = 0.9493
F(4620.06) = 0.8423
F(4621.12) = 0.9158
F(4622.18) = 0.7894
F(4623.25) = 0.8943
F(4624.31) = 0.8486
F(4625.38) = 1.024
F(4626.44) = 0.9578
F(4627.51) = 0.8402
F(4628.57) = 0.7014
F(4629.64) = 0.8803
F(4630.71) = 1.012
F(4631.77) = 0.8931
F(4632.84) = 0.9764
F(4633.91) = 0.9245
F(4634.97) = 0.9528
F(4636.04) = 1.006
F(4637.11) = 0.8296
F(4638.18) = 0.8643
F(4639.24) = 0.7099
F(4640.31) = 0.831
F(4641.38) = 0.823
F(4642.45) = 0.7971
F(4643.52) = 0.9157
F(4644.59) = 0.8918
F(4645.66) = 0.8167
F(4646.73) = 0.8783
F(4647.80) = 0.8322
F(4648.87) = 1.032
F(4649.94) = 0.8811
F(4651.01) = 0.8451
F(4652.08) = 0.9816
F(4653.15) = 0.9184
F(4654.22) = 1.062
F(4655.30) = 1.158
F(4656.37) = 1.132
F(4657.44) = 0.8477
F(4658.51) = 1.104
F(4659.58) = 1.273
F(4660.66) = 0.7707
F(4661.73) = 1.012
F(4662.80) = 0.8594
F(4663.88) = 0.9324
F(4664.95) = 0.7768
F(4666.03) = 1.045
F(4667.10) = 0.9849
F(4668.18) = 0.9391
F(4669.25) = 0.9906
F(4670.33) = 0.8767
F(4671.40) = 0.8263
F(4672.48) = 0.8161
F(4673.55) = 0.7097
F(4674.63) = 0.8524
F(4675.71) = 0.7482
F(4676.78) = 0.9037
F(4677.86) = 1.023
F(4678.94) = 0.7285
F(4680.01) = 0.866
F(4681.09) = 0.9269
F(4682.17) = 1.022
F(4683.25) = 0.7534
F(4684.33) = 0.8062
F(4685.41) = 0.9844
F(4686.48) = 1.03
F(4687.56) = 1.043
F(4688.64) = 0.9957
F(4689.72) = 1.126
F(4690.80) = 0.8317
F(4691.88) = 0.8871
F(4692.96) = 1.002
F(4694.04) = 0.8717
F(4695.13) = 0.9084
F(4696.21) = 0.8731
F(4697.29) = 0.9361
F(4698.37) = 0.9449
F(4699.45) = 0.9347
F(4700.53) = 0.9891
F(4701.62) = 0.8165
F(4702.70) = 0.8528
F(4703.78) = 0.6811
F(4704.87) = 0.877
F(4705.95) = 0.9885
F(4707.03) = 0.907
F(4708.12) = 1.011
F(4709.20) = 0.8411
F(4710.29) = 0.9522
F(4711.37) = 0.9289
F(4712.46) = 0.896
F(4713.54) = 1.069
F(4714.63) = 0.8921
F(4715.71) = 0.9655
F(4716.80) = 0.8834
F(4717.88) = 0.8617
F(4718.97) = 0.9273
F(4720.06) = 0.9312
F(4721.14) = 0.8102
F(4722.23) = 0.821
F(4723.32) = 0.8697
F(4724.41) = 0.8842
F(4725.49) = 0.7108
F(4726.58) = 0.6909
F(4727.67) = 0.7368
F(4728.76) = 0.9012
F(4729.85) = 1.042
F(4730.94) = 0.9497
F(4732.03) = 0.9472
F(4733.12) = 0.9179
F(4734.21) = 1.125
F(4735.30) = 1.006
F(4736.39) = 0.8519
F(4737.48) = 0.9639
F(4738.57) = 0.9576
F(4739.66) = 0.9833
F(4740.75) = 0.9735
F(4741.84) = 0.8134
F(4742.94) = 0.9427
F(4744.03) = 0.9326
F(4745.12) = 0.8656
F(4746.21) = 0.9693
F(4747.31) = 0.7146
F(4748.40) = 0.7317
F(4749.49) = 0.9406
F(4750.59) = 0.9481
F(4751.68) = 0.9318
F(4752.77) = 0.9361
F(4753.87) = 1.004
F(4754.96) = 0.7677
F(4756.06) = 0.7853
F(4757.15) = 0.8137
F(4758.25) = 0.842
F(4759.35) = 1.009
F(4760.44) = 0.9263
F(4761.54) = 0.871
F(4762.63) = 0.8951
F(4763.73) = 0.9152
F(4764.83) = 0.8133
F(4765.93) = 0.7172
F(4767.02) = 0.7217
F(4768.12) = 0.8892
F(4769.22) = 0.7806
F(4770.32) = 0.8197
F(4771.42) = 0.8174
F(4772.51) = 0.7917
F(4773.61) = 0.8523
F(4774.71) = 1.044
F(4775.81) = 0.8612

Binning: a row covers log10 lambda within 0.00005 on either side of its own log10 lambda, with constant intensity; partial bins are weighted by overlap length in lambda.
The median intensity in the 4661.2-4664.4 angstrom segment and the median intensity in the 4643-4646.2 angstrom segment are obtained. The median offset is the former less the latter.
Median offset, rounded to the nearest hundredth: 0.04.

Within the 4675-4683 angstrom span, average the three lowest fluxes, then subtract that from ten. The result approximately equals 9.22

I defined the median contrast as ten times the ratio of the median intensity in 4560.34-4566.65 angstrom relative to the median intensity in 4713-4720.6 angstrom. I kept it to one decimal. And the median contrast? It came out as 10.8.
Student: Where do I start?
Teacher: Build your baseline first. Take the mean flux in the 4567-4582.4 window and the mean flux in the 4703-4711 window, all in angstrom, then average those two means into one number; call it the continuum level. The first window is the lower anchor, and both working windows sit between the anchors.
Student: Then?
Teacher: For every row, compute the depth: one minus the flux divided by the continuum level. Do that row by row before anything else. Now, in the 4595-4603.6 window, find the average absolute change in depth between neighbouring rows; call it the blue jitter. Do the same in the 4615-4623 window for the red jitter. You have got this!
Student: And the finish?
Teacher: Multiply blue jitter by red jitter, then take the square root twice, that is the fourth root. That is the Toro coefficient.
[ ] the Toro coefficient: 0.337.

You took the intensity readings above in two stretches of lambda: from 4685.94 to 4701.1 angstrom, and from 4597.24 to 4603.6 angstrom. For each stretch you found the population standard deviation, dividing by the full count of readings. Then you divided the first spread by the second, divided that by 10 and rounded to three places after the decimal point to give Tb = 0.083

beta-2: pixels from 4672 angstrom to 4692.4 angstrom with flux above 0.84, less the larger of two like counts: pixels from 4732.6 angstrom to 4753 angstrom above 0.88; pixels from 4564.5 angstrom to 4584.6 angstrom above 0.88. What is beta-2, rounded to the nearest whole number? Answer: -5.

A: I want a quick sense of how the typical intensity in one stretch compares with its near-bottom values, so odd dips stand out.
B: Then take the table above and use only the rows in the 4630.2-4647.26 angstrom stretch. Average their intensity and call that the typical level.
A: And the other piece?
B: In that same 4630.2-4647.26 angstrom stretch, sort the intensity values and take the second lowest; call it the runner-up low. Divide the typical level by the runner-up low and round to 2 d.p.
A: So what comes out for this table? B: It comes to 1.11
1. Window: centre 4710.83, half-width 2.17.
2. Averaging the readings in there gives 0.90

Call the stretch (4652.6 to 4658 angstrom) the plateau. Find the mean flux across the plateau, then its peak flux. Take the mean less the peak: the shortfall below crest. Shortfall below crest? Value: -0.134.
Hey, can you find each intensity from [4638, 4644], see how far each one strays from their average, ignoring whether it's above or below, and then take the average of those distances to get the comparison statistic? 0.047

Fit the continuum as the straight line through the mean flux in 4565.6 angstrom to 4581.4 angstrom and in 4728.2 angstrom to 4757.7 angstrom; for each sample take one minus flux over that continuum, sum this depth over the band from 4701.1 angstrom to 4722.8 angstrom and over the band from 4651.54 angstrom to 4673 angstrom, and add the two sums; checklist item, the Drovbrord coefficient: -0.2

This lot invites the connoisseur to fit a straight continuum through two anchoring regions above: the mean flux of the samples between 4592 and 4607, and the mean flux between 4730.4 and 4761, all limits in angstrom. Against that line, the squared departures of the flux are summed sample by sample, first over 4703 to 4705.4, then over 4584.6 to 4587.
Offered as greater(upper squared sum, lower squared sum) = 0.13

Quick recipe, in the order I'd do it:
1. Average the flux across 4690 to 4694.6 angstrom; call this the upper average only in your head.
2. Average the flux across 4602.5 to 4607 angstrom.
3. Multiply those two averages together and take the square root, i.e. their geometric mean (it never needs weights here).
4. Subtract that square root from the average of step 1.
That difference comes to 0.01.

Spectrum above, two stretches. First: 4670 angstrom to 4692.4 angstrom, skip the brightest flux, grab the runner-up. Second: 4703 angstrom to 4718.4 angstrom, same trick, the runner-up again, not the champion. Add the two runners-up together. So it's 2.05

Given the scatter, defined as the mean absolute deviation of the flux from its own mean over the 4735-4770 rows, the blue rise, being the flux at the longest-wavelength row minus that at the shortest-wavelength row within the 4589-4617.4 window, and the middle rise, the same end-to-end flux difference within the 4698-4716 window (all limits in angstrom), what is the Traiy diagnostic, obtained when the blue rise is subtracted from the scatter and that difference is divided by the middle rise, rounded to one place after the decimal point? 14.0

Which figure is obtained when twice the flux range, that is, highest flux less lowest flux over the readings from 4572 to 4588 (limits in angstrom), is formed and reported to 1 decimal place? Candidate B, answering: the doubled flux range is 1.0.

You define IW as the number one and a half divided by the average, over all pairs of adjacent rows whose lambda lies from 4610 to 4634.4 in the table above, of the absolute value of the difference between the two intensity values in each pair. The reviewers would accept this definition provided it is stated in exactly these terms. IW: 13.6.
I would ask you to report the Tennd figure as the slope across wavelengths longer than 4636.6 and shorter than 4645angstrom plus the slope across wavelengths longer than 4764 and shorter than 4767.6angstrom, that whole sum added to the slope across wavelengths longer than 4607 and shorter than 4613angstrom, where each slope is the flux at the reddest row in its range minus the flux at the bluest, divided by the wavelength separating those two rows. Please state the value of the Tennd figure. -0.063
